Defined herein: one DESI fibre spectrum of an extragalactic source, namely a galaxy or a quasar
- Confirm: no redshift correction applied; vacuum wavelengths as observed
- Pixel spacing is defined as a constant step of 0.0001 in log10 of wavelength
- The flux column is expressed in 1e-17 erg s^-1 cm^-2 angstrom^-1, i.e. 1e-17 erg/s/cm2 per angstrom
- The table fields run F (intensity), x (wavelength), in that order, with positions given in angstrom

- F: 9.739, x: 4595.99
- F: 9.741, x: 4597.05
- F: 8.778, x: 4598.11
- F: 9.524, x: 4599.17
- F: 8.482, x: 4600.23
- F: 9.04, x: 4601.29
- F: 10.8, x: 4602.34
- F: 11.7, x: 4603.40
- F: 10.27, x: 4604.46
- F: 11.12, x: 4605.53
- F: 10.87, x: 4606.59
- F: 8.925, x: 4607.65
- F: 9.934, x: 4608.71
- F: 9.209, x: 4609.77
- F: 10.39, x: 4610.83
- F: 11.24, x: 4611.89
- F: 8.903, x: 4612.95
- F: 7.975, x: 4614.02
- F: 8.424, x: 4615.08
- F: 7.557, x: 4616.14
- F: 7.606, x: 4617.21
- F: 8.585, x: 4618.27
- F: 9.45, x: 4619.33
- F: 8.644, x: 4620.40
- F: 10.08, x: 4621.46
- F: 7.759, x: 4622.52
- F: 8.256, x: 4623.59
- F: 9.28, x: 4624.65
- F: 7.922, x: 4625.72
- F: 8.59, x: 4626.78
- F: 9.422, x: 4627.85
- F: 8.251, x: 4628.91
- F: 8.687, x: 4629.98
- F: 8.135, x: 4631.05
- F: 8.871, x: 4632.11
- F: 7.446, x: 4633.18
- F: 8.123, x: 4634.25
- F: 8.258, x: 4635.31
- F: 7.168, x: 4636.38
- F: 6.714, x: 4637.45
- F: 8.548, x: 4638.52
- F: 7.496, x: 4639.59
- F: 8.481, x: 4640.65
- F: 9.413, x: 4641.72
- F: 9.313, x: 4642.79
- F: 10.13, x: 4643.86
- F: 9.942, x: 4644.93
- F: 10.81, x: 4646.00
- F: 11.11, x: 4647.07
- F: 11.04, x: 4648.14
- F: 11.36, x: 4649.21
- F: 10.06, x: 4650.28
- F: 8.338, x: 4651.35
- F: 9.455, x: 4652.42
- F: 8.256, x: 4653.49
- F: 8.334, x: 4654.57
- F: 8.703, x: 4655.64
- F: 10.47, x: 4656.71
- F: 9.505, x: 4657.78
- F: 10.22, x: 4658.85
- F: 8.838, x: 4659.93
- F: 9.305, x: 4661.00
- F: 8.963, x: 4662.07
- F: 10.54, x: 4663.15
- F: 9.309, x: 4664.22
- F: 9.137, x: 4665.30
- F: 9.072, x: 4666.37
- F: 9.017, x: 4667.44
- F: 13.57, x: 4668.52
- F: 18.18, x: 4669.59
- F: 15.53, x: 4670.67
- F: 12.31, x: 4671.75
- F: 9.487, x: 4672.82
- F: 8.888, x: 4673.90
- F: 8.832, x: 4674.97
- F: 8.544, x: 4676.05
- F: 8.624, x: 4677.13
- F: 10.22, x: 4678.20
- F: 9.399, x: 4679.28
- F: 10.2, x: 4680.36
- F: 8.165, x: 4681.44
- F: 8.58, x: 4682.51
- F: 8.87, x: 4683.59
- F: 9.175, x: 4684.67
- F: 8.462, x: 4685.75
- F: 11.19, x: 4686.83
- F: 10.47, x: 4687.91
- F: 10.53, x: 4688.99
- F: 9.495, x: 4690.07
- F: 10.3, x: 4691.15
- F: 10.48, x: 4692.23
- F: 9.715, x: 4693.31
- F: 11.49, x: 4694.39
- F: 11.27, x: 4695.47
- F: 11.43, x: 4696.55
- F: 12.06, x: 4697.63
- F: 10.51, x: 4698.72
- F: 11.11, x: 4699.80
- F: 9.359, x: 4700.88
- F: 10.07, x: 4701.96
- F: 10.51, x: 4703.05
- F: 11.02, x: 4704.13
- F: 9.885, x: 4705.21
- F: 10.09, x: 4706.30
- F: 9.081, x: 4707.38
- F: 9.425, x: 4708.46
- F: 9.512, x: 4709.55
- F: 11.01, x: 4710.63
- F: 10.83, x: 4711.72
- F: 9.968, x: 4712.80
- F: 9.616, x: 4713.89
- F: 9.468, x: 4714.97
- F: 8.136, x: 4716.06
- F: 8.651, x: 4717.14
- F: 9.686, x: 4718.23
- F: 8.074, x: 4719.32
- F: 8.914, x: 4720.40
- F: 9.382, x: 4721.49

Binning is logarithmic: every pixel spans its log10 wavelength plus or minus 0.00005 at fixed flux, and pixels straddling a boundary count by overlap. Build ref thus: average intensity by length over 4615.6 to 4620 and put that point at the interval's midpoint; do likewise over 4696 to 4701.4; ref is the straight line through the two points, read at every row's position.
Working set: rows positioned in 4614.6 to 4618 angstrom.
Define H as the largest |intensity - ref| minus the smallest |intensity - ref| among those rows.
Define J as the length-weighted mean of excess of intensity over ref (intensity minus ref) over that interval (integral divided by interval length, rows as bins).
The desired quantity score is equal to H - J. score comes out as 0.8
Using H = 0.49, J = -0.3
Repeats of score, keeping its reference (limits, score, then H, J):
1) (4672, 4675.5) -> 1.5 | 0.72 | -0.8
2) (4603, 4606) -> -1.6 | 1.46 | 3.1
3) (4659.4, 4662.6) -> 1.1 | 0.43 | -0.7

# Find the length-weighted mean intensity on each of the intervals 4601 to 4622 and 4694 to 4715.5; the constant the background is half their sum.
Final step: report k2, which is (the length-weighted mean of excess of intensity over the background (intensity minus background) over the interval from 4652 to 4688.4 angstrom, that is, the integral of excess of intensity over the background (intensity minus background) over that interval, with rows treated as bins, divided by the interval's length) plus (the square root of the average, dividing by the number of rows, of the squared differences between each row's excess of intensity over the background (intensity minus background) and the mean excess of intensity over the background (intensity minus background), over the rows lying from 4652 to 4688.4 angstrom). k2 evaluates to 2.1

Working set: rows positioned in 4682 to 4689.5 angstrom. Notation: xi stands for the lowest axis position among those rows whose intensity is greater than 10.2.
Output 4686.83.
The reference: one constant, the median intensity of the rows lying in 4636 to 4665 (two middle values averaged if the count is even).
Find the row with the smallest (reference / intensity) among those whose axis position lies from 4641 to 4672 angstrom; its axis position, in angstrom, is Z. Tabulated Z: 4669.59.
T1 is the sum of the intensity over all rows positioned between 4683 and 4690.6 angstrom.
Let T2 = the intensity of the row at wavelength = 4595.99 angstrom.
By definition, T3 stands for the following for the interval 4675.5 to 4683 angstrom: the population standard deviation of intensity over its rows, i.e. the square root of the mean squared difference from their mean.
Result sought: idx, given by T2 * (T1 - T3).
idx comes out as 657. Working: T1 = 68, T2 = 9.739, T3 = 0.78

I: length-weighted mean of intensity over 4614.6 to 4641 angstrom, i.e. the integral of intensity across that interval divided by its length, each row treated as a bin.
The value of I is 8.3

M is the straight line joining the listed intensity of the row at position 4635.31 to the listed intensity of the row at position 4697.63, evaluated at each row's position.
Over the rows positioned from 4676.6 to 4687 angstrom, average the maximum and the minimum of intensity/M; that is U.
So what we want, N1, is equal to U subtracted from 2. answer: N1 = 1.14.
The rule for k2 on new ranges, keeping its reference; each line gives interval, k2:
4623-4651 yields 0.2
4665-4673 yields 5.5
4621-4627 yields -0.5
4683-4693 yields 0.8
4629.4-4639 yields -1.3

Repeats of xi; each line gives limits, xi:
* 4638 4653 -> 4646.00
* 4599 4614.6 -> 4602.34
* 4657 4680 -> 4658.85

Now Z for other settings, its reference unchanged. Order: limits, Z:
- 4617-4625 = 4621.46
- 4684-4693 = 4686.83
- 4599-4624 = 4603.40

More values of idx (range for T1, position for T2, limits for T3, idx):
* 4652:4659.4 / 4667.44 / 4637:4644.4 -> 576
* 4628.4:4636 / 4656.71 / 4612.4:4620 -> 598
